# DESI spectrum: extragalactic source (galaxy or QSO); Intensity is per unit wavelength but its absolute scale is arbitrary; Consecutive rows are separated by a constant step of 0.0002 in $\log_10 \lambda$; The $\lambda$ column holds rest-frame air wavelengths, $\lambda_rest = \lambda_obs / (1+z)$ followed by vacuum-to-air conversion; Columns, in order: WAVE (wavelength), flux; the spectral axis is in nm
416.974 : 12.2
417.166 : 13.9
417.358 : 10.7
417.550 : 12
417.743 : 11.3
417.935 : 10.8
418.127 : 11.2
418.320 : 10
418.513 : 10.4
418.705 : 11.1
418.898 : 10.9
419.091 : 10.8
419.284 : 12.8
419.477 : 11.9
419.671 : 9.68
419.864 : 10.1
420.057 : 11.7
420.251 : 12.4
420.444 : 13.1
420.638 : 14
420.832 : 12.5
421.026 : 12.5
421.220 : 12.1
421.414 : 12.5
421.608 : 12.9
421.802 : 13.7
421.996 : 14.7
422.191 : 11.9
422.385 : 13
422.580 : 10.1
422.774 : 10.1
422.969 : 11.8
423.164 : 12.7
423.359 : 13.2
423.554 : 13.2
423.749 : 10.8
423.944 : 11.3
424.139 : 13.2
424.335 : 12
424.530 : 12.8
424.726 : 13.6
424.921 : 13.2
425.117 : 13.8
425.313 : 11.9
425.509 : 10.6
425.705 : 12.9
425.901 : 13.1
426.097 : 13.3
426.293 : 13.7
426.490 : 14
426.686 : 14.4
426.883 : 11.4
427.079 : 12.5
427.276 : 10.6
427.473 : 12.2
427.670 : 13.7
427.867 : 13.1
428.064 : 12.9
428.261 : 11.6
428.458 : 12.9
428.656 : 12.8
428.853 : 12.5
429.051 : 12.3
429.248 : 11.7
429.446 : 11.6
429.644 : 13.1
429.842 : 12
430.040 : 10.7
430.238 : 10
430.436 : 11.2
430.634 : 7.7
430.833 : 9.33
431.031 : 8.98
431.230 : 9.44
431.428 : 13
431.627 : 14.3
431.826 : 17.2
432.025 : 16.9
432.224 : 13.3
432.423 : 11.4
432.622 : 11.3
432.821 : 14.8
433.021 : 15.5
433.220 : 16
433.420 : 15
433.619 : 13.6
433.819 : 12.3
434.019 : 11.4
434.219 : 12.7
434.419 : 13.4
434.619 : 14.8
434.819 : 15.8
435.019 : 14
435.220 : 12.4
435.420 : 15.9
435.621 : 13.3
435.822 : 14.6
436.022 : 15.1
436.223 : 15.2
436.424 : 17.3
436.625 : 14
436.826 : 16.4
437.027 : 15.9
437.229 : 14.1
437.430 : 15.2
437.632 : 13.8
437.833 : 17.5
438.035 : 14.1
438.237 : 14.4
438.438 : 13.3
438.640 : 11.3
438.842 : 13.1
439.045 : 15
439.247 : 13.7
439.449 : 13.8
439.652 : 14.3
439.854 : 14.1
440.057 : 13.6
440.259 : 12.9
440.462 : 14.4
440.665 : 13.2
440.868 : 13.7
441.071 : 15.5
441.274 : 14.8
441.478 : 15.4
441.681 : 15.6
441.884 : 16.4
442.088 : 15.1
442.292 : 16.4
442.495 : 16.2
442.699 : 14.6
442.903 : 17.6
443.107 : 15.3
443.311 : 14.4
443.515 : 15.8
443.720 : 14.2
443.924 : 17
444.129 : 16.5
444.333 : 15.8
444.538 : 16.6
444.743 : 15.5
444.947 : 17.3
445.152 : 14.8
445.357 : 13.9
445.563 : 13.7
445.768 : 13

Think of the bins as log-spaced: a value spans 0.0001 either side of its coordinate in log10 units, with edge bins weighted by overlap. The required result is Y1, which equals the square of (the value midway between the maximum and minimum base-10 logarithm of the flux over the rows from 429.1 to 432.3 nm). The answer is 1.13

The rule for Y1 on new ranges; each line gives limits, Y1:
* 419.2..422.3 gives 1.16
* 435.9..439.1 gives 1.32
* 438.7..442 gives 1.35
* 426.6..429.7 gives 1.19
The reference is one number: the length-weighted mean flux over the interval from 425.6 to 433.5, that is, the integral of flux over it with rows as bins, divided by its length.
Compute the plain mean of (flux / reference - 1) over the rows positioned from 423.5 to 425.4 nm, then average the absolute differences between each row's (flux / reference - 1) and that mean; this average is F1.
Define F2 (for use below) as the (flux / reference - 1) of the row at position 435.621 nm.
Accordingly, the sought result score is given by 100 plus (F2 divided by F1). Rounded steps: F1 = 0.069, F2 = 0.06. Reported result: 101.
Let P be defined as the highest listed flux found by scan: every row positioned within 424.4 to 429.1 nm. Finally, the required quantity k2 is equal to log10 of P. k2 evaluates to 1.16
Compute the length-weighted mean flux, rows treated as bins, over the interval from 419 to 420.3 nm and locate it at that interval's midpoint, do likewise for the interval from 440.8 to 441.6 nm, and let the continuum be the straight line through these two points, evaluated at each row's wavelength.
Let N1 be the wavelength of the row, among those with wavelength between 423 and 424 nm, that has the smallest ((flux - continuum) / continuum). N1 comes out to 423.749 nm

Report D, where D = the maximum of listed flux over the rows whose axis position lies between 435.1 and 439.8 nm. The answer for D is 17.5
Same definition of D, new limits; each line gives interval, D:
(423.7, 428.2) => 14.4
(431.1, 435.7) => 17.2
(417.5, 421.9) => 14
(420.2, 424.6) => 14.7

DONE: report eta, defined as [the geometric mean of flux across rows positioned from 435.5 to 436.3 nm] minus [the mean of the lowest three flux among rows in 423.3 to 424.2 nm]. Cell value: 2.8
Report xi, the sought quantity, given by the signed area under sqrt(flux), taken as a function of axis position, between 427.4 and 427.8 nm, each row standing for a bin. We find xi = 1.4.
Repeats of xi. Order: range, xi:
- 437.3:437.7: 1.5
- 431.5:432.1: 2.4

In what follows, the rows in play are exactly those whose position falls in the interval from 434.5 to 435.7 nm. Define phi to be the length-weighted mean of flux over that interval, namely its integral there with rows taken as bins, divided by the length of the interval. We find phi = 14.4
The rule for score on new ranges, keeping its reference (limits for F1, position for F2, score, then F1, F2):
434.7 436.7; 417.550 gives 99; 0.087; -0.05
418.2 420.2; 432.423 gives 98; 0.059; -0.10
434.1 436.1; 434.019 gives 99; 0.083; -0.10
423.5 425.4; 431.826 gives 105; 0.069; 0.36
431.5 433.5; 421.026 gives 100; 0.127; -0.01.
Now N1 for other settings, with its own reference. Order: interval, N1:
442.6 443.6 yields 443.311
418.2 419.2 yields 418.320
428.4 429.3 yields 429.248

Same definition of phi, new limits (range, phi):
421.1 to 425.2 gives 12.5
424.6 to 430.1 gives 12.6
